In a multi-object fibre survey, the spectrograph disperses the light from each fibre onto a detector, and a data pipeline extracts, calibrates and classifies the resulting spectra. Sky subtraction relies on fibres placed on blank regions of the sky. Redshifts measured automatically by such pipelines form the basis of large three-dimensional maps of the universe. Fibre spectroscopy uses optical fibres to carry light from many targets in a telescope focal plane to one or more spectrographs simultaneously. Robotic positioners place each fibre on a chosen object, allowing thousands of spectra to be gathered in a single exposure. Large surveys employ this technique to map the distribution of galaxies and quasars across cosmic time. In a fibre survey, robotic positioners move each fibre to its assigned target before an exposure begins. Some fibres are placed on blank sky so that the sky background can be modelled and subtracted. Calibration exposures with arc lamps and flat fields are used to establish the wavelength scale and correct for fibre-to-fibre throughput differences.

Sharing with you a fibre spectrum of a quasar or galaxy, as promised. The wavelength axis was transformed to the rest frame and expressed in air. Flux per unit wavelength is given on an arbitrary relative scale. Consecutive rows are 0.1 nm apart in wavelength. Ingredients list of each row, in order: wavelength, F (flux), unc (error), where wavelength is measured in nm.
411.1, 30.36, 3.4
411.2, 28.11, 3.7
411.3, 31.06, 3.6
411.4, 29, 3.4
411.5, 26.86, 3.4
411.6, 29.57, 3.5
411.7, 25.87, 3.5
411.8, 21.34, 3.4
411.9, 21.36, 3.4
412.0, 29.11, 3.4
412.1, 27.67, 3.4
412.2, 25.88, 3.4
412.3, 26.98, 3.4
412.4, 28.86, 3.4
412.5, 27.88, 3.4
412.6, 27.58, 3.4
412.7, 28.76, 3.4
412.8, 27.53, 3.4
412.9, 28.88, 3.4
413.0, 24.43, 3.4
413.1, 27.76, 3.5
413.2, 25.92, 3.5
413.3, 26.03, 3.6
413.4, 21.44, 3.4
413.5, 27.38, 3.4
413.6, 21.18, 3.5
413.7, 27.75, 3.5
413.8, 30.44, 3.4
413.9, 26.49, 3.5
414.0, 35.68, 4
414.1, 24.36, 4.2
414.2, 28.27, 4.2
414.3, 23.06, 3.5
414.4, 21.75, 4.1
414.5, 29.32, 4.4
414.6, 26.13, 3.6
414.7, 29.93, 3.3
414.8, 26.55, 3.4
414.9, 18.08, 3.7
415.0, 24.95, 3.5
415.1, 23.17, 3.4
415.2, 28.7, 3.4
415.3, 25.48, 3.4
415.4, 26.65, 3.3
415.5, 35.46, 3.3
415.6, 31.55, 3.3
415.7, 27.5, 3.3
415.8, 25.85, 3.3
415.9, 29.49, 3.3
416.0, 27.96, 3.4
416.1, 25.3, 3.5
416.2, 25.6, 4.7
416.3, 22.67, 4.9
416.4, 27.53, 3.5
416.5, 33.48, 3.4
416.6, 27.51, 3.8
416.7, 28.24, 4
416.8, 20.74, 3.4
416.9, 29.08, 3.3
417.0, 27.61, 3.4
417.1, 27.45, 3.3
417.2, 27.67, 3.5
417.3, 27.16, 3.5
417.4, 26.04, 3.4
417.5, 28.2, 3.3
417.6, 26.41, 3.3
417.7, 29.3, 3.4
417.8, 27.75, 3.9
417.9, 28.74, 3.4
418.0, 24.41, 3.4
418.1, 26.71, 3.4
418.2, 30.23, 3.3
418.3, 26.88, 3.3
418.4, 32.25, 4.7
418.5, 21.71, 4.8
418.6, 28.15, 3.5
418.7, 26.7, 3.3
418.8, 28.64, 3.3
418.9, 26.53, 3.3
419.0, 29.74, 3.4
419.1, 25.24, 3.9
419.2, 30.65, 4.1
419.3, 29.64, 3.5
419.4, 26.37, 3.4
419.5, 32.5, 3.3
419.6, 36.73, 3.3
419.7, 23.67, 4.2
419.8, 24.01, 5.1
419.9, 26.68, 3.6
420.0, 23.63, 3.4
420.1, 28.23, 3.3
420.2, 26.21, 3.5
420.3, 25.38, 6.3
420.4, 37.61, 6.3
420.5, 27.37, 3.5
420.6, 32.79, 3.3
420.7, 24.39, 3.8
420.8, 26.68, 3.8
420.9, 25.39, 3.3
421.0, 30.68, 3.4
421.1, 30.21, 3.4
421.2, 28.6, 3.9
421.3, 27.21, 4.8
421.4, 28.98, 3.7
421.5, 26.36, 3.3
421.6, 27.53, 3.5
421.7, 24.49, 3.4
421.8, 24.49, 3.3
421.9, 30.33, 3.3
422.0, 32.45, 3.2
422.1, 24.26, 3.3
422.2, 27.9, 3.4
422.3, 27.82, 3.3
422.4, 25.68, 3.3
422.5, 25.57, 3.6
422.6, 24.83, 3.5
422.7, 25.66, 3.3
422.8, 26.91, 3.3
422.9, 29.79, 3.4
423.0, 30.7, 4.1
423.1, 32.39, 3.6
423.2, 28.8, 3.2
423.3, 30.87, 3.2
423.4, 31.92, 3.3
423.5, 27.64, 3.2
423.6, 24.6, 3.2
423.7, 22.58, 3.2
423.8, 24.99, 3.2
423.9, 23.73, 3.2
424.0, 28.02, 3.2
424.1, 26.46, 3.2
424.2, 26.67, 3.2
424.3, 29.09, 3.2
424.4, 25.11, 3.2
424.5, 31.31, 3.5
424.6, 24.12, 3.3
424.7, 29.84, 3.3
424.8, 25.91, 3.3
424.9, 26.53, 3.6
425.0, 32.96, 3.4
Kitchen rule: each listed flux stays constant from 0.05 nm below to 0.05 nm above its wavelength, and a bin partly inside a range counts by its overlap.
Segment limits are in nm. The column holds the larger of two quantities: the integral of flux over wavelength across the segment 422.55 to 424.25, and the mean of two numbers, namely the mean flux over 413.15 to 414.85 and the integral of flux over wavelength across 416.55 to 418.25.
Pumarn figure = 46.7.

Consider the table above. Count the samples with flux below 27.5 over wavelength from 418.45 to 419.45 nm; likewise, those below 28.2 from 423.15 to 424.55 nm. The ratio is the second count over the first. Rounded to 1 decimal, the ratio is 1.8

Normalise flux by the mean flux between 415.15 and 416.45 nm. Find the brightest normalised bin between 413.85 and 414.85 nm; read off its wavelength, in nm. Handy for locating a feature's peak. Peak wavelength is 414.0 nm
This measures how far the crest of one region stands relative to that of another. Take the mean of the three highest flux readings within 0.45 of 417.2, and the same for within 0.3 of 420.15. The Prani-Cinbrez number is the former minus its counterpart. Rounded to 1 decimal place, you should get -2.5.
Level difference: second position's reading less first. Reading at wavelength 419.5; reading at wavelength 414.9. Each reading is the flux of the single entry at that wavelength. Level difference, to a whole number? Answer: -14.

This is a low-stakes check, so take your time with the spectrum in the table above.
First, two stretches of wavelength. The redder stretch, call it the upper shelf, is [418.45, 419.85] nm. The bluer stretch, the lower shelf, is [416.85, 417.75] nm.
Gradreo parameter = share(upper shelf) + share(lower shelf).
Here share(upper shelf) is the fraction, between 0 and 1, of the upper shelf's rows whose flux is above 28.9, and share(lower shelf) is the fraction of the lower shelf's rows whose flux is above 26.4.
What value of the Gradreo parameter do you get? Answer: 1.25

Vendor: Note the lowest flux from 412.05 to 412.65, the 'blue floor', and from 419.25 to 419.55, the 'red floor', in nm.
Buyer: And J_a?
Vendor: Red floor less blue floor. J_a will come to 0.5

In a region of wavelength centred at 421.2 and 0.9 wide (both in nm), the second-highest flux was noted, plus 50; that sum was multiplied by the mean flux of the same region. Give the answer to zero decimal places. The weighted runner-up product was 2243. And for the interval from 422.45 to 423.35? 2296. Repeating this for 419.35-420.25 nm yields 2274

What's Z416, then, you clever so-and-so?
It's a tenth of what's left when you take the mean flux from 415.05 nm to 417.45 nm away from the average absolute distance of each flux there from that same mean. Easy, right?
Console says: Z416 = -2.529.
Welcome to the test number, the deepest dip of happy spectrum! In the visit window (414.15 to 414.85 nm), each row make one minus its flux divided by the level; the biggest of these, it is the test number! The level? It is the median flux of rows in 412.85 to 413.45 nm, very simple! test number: 0.16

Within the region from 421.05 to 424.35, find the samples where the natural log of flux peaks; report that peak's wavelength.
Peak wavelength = 422.0 nm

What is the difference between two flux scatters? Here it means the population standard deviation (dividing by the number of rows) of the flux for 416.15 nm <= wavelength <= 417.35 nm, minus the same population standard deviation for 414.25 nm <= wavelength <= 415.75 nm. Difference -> -1.1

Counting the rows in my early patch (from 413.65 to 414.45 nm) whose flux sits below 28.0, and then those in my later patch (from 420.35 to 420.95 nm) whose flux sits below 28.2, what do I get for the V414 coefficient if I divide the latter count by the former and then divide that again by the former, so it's 0.16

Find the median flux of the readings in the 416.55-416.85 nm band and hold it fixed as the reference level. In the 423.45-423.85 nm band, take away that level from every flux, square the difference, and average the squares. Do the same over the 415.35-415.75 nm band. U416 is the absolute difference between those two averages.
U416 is 10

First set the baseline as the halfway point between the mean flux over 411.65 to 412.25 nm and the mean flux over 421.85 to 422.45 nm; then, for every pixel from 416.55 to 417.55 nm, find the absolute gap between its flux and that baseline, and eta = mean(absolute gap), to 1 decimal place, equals 1.6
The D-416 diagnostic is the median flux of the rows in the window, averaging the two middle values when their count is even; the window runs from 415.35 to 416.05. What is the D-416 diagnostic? 28.0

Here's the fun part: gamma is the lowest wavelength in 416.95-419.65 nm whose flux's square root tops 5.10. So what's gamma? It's 417.0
